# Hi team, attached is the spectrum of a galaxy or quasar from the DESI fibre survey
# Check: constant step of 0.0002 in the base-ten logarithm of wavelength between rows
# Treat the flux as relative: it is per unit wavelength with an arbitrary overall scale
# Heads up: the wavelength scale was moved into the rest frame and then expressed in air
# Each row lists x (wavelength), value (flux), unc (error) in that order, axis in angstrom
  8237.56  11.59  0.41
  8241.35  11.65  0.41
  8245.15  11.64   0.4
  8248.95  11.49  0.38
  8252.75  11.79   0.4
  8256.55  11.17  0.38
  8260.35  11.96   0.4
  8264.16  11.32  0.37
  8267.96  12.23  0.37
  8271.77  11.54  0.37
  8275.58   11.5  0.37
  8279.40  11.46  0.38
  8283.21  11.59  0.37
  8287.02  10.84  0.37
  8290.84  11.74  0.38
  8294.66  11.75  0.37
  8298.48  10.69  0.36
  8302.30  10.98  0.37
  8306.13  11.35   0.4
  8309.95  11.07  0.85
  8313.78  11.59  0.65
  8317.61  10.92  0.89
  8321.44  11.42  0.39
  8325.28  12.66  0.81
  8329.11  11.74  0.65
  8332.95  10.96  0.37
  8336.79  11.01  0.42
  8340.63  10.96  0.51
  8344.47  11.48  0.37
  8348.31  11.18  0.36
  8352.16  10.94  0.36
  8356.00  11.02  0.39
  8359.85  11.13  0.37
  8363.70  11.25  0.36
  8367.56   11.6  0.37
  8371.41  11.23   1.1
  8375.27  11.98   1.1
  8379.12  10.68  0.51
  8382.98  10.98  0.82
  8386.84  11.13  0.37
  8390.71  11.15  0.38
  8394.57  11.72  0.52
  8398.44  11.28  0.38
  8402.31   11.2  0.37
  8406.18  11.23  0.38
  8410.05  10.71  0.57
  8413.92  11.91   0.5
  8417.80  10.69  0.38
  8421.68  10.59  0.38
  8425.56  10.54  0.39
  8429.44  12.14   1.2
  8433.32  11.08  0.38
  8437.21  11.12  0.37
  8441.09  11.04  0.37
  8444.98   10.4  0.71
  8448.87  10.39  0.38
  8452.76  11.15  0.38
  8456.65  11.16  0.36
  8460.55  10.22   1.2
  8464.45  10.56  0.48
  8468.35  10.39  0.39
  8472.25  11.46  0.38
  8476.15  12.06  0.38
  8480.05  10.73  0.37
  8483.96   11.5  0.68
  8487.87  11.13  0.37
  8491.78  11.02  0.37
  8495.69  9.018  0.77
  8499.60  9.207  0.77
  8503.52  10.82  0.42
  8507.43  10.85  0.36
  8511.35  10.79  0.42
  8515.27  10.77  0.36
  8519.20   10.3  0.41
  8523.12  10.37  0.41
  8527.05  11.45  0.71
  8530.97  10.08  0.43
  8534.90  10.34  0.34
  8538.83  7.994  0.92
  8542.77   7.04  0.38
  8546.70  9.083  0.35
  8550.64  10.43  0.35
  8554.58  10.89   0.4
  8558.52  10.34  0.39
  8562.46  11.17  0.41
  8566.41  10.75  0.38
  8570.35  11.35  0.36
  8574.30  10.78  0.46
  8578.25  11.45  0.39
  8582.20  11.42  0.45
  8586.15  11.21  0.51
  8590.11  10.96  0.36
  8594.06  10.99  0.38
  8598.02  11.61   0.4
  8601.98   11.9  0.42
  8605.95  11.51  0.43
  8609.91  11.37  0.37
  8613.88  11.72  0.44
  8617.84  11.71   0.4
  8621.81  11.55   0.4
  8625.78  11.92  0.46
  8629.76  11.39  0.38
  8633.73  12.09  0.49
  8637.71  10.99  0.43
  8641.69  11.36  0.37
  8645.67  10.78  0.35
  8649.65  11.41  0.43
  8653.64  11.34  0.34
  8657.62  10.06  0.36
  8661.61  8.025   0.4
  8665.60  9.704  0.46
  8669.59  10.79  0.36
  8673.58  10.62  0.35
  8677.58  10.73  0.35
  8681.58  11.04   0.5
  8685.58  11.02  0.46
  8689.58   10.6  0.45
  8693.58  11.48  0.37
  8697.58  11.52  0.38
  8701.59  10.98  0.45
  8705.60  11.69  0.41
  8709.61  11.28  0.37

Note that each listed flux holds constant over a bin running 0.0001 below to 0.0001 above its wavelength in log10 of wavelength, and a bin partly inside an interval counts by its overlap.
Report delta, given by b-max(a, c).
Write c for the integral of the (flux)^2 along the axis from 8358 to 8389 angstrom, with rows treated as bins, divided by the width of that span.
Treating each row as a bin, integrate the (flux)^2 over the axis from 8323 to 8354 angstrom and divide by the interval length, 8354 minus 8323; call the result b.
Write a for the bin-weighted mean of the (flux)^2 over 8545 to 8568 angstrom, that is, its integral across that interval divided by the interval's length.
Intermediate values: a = 110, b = 130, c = 127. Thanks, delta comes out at 3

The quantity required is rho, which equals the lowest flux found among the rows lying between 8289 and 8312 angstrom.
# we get 10.69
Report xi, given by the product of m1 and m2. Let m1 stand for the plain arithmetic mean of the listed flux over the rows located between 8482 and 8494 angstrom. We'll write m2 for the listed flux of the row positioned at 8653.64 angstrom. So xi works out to 127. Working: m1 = 11.2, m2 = 11.34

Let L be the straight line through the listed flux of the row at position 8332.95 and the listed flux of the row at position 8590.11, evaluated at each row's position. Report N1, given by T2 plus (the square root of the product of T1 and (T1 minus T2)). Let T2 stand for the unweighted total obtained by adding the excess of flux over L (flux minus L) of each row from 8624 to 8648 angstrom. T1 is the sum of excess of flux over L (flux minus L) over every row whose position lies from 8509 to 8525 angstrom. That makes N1 5.4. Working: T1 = -2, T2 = 2.8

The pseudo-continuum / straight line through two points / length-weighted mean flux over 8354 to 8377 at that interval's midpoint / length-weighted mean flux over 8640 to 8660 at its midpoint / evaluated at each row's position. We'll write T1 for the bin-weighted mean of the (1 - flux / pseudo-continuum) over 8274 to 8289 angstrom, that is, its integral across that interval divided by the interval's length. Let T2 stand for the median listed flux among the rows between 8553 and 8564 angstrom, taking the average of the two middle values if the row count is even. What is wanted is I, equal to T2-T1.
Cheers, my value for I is 10.9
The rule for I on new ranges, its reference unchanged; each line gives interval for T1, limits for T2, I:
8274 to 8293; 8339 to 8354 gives 11.1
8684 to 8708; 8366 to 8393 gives 11.2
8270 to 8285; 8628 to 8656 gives 11.4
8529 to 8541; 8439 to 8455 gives 10.6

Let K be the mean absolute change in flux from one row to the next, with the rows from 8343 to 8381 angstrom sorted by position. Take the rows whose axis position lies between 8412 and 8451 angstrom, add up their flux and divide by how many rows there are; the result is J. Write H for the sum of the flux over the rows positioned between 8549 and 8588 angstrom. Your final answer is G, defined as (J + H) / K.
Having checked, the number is 300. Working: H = 110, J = 11.0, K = 0.40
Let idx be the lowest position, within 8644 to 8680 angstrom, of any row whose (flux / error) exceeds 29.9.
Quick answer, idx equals 8645.67 angstrom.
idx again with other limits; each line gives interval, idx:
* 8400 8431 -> 8402.31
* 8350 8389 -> 8352.16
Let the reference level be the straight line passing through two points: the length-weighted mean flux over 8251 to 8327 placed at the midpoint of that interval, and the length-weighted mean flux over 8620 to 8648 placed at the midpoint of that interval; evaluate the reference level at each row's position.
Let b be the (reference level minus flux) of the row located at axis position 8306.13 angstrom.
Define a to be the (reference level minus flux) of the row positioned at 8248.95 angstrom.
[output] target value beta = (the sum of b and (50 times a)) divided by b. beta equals -4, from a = -0.01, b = 0.1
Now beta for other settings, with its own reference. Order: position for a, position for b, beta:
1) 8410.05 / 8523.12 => 36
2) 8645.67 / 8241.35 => -191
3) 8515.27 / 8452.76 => 112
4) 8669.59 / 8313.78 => -271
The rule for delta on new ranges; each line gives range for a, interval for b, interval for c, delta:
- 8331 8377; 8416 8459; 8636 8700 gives -6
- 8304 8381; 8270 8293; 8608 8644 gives -3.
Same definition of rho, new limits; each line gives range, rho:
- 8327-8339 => 10.96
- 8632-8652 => 10.78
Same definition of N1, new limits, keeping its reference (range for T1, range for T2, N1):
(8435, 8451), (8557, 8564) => 0.2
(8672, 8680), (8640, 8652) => 1.5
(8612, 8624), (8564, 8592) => 2.6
